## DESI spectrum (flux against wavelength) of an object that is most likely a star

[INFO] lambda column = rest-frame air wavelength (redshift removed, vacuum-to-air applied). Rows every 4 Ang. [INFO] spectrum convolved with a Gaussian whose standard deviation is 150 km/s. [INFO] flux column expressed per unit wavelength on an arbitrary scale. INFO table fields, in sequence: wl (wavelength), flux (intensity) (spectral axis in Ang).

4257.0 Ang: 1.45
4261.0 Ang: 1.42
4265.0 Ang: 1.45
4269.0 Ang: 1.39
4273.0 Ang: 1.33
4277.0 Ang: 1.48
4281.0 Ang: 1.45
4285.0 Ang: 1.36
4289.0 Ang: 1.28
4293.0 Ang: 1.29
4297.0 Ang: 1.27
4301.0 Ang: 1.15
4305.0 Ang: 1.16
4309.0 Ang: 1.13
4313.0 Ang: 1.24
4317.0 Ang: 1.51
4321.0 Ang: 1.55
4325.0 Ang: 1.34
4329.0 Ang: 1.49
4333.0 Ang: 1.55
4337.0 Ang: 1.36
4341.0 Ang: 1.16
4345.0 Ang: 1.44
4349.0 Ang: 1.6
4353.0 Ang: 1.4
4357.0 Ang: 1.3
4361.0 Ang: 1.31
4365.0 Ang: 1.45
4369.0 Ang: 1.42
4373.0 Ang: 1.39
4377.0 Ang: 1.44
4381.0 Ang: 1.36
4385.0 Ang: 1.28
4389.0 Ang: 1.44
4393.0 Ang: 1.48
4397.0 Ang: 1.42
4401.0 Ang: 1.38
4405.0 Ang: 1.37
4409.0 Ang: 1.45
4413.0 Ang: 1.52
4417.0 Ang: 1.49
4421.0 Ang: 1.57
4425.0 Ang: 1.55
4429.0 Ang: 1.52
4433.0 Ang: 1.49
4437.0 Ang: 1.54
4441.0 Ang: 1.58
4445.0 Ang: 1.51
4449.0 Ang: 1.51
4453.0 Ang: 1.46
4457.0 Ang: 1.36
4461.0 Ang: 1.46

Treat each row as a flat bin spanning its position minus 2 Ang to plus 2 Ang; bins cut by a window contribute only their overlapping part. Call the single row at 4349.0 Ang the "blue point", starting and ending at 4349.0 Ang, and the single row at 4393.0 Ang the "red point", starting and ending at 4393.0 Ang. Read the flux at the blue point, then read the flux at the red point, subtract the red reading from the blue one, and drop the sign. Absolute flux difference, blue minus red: 0.12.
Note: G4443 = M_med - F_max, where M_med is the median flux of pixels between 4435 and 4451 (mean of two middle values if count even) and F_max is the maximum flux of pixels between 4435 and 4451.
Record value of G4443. -0.055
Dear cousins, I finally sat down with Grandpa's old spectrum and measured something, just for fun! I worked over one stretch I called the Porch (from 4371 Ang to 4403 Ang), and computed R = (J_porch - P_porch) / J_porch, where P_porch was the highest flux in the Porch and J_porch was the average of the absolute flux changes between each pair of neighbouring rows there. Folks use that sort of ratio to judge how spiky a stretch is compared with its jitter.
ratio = -19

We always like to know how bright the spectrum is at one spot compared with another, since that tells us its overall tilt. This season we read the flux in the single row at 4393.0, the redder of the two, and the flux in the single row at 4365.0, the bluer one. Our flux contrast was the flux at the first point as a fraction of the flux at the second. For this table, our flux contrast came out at 1.02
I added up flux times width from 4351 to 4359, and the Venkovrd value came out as 10.8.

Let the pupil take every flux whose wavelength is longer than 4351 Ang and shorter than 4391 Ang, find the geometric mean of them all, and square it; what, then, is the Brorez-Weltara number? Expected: 1.9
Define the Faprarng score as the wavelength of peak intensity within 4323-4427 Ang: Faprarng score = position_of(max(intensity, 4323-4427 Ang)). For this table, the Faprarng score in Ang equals 4349.0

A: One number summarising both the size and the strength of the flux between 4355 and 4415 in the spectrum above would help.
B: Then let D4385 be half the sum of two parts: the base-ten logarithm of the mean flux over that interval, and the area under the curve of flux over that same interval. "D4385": 42.1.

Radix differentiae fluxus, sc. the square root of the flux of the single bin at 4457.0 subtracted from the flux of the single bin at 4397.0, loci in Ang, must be 0.24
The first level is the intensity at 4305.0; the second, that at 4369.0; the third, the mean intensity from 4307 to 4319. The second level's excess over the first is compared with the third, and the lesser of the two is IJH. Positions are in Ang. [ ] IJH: 0.260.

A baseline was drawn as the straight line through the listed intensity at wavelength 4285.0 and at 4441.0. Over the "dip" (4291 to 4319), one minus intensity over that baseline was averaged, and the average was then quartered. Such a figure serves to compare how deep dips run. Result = 0.025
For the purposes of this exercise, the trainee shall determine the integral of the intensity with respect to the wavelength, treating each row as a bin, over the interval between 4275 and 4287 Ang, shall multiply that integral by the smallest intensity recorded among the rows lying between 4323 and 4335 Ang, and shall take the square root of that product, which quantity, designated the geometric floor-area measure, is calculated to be 4.80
